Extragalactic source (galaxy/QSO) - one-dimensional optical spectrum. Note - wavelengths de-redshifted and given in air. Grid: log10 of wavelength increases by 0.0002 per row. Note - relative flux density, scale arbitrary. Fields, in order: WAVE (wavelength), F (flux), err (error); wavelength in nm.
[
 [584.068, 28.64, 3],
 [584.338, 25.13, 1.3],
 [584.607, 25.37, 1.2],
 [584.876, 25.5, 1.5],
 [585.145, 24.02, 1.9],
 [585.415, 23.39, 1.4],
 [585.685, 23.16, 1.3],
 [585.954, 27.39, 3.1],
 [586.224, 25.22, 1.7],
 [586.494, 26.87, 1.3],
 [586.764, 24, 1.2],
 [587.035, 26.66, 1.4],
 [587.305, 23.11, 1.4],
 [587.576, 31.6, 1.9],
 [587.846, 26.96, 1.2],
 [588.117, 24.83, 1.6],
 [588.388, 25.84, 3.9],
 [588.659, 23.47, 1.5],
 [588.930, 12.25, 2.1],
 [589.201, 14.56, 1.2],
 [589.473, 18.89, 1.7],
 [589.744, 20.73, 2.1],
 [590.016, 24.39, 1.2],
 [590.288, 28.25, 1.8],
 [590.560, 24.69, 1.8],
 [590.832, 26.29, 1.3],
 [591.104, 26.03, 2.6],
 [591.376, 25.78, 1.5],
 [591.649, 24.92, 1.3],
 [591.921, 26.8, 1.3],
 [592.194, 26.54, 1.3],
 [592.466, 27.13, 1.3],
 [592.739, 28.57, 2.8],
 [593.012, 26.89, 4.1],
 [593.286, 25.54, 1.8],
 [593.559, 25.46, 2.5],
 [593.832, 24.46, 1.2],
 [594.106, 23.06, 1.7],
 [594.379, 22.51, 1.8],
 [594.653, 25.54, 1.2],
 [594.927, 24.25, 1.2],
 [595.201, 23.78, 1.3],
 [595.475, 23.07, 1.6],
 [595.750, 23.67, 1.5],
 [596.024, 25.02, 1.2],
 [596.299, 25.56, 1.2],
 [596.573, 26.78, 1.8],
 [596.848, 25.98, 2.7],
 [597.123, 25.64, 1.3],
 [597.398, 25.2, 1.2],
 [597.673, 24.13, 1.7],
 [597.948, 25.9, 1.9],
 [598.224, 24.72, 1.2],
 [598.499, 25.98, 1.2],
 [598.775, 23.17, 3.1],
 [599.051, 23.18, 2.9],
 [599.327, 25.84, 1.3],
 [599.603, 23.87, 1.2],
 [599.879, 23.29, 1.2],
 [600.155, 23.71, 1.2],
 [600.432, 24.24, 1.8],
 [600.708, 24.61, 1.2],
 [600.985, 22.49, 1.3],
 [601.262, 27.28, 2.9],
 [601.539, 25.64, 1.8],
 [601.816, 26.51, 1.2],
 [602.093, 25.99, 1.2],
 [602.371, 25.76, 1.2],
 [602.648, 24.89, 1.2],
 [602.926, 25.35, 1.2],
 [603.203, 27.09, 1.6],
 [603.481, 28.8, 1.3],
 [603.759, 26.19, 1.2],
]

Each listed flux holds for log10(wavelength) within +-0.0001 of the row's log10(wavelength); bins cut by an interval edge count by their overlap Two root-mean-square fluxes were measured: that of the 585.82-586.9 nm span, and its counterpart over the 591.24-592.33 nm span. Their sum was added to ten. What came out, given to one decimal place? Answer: 61.9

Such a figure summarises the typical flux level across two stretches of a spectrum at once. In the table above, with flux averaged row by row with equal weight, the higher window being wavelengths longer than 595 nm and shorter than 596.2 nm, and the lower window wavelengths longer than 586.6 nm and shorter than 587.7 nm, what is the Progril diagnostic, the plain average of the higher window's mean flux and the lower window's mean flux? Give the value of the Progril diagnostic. 25.1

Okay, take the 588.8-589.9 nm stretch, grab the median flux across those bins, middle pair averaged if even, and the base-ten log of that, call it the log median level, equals 1.22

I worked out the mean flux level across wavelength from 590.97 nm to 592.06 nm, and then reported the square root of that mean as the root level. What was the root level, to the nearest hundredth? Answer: 5.09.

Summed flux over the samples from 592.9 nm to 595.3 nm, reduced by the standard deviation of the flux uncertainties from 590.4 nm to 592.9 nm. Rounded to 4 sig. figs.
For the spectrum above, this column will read 220.9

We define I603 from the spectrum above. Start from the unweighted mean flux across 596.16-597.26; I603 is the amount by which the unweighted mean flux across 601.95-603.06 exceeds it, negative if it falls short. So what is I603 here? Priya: -0.5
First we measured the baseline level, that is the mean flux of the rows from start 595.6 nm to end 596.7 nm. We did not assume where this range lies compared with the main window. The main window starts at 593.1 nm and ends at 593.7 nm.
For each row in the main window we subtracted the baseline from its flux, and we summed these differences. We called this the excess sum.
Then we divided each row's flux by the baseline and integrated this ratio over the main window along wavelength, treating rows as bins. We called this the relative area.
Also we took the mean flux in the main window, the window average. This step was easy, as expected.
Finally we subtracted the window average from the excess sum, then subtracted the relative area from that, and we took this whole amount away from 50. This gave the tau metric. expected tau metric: 75.6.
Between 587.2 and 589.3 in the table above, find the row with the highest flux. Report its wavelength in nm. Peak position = 587.576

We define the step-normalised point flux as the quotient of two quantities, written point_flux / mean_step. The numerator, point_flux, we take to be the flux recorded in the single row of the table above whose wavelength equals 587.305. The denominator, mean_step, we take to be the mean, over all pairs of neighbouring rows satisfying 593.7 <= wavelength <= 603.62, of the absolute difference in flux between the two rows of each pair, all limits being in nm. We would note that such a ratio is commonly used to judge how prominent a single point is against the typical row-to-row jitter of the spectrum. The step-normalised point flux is 19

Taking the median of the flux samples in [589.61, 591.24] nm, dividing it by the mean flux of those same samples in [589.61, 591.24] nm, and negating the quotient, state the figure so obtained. -1.012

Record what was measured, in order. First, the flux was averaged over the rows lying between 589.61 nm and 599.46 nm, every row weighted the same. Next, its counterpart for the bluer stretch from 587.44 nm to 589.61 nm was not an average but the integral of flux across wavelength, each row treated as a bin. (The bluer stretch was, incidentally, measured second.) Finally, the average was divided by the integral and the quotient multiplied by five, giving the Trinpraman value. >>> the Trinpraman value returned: 2.6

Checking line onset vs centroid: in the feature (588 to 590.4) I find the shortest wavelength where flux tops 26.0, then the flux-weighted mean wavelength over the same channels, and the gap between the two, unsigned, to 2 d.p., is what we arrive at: 1.07 nm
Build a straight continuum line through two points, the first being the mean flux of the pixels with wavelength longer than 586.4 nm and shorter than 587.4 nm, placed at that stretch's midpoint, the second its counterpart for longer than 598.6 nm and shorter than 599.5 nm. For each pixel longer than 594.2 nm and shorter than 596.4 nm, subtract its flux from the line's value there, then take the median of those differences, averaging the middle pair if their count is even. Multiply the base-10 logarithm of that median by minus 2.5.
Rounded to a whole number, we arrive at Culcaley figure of 1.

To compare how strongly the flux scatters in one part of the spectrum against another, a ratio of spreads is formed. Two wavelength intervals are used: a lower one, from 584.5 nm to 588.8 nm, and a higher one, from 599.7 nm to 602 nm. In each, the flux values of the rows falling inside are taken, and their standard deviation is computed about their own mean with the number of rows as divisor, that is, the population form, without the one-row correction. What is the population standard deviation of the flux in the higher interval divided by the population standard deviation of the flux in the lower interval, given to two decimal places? 0.73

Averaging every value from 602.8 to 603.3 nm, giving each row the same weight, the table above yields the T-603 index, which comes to 26.2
